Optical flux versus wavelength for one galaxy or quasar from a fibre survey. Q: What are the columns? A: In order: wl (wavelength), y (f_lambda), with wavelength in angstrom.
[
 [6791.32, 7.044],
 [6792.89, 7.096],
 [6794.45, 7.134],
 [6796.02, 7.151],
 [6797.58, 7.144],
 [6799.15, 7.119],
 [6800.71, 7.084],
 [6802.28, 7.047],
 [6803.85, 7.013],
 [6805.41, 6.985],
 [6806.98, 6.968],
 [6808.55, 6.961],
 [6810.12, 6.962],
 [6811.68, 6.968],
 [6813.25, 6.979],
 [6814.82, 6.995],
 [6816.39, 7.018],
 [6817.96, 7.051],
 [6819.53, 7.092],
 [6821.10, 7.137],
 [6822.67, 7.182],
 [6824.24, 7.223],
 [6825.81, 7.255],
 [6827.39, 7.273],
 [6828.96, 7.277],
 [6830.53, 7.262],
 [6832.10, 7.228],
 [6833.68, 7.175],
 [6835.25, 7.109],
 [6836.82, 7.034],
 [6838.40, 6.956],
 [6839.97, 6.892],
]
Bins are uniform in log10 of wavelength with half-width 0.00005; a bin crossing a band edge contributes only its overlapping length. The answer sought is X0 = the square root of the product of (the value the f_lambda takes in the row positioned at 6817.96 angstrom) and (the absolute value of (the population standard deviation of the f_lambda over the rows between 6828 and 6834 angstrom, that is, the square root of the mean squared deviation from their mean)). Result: 0.526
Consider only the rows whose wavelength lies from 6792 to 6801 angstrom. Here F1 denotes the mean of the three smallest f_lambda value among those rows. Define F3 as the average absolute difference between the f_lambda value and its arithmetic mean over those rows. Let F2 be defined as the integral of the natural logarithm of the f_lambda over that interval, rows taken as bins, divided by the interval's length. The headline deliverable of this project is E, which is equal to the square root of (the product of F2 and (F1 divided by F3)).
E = 25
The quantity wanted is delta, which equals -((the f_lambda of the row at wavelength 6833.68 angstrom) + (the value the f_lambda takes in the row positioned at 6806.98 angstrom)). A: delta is -14.1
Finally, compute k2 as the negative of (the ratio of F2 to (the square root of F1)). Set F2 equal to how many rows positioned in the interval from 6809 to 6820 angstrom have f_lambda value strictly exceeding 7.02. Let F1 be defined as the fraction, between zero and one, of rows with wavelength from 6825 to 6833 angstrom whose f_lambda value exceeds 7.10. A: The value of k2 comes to -2.0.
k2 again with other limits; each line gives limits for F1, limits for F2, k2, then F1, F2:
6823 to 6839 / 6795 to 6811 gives -5.6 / 0.80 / 5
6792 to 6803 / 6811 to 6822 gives -4.0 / 0.57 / 3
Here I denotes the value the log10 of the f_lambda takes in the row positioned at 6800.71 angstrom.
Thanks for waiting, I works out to 0.8503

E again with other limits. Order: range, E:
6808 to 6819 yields 23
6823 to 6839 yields 13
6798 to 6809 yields 17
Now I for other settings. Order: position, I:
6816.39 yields 0.8462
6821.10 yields 0.8535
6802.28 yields 0.8480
